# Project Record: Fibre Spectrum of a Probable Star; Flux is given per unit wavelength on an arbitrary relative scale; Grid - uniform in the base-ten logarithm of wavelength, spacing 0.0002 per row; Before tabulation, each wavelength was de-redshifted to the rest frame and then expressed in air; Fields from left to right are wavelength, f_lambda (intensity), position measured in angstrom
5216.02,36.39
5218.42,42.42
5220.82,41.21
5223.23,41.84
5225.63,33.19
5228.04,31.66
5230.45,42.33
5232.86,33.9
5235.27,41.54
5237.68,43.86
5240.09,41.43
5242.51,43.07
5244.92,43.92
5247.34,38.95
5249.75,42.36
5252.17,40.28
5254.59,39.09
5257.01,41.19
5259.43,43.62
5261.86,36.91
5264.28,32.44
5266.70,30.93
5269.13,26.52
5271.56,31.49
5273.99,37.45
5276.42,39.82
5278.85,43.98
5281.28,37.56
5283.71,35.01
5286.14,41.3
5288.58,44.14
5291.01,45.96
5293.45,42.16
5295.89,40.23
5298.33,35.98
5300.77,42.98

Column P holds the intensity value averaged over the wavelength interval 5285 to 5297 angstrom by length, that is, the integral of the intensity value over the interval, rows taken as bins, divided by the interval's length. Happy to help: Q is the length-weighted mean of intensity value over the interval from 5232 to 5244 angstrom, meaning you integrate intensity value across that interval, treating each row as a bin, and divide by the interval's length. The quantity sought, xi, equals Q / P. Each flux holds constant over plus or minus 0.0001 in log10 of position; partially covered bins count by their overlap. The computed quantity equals 0.96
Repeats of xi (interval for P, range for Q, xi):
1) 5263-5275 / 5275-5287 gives 1.25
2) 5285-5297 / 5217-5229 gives 0.89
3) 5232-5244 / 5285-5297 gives 1.04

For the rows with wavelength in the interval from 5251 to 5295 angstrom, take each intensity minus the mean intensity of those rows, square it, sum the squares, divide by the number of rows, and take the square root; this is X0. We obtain 5.2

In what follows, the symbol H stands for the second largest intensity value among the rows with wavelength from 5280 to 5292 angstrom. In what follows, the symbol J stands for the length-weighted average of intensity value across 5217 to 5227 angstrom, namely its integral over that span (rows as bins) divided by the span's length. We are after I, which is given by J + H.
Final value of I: 84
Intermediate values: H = 44.14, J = 39.5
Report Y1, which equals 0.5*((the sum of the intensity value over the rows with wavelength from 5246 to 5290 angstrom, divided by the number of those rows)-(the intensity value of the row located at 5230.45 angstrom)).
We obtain -2.19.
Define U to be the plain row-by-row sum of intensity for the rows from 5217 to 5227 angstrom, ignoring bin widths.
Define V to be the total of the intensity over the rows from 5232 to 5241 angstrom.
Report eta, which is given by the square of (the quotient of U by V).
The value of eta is 1.0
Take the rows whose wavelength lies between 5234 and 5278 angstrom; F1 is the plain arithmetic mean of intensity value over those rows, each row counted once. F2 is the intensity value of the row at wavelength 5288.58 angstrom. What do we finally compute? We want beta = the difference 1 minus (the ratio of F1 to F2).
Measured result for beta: 0.13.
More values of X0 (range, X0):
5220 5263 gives 3.6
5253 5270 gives 5.6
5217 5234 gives 4.5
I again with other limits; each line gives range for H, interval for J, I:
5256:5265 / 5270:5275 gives 75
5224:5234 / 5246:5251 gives 75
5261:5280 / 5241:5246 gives 83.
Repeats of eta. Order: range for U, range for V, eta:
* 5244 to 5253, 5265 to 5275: 1.7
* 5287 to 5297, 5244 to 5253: 1.1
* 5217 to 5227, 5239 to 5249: 0.9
